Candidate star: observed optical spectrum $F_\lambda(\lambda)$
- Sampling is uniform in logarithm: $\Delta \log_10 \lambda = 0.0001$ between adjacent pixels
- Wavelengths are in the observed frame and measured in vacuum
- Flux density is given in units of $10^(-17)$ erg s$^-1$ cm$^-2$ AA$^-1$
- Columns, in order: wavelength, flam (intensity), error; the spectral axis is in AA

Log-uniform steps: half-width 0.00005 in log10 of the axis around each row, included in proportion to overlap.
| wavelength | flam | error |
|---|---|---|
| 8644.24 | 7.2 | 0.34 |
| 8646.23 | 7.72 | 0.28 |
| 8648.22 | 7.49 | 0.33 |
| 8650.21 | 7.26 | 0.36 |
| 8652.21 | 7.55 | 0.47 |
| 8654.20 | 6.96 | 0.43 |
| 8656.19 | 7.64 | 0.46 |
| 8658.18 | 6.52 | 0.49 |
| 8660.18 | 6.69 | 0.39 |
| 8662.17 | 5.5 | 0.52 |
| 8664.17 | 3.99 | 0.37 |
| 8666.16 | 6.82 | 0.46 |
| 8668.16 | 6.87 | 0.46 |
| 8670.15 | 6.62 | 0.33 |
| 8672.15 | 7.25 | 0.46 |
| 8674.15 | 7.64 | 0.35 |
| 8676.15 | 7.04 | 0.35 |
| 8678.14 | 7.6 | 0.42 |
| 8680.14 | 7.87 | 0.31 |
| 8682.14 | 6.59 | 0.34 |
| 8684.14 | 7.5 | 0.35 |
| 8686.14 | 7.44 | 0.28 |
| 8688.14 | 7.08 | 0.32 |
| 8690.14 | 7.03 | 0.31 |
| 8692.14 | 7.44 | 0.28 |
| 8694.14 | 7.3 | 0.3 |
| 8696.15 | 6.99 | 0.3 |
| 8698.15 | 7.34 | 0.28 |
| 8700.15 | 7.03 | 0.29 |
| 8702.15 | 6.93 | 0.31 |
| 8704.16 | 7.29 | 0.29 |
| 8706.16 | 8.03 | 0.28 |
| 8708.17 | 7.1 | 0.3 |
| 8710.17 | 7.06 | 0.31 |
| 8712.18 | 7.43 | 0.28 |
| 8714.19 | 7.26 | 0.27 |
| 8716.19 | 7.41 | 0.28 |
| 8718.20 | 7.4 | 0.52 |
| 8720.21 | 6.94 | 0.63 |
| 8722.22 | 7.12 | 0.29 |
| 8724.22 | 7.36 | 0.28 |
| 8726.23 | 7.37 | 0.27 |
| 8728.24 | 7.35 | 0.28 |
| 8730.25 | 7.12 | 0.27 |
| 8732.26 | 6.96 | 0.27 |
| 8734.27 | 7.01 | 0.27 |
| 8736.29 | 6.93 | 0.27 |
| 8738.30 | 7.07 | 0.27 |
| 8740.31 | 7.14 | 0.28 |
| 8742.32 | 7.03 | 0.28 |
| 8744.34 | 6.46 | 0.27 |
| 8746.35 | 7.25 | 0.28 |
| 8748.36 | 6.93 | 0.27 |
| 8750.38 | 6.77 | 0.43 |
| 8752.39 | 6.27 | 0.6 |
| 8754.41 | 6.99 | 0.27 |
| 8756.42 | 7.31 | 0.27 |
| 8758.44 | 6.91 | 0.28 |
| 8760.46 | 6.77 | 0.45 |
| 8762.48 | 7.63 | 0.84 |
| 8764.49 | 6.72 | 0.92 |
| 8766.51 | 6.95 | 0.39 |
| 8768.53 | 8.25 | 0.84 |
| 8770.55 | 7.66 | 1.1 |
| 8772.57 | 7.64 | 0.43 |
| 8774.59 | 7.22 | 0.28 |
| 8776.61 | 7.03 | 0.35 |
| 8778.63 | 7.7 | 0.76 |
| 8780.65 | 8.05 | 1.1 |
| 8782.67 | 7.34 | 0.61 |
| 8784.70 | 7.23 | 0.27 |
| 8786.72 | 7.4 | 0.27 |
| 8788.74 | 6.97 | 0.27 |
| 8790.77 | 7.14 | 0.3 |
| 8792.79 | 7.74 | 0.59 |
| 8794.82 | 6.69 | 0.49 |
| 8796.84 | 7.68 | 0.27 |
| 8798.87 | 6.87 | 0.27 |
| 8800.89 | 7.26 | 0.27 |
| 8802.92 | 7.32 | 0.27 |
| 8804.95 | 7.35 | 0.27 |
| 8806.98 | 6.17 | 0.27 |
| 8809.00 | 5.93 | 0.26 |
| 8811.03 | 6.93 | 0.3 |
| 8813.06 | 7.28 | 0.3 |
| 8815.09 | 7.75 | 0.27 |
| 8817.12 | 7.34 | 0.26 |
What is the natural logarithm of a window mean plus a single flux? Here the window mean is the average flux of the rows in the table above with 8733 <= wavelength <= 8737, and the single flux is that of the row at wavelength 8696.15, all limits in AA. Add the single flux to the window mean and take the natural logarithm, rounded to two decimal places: 2.64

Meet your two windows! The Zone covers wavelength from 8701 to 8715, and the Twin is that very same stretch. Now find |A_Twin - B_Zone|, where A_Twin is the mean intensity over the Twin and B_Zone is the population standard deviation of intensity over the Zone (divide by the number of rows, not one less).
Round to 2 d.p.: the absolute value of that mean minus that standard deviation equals 6.96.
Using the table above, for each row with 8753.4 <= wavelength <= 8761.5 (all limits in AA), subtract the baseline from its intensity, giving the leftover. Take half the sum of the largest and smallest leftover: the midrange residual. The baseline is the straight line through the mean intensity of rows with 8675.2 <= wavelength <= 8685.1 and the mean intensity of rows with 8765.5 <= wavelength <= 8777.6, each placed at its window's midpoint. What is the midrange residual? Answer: -0.40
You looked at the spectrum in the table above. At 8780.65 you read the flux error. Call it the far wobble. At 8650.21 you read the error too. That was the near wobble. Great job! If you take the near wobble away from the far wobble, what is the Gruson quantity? 0.74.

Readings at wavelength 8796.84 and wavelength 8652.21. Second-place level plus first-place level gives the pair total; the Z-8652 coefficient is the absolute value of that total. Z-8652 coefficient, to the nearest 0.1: 15.2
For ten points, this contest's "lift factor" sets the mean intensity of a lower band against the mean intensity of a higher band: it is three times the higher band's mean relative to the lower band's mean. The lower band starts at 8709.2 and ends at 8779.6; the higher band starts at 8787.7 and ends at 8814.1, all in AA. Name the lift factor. 2.95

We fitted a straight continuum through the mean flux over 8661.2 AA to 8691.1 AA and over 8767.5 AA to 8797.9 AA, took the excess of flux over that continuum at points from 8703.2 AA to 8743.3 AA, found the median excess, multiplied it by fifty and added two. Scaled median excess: 4.0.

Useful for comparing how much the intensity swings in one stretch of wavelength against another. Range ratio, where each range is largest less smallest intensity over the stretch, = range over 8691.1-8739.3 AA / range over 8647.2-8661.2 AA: 1.0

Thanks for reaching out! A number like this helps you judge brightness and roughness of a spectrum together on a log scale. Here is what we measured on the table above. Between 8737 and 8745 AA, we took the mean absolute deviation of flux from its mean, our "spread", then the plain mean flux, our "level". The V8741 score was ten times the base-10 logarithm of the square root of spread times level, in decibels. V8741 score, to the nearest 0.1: 1.0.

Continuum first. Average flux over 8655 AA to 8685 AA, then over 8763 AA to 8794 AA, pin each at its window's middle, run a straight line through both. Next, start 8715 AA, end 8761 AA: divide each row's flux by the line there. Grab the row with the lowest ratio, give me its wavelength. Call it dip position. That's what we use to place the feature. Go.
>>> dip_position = 8752.39 AA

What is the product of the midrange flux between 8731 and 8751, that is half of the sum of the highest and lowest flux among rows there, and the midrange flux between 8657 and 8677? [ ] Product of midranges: 40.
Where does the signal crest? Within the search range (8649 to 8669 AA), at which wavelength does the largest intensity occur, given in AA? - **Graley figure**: 8656.19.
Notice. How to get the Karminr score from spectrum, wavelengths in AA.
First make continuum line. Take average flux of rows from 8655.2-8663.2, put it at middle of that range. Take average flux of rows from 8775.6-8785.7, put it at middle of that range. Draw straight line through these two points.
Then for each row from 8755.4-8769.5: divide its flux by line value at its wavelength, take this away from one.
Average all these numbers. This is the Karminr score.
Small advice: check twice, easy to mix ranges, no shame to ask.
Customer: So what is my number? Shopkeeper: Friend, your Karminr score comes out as 0.02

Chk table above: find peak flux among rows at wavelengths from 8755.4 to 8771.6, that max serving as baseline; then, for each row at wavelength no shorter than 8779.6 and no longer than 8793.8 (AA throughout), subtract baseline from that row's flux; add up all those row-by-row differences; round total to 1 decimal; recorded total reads -5.9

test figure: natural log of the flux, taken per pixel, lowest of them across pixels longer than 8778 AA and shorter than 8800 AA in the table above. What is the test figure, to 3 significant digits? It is 1.90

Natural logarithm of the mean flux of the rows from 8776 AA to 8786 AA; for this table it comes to 2.01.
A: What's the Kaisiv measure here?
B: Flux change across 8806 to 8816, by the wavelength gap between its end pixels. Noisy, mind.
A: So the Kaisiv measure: 0.19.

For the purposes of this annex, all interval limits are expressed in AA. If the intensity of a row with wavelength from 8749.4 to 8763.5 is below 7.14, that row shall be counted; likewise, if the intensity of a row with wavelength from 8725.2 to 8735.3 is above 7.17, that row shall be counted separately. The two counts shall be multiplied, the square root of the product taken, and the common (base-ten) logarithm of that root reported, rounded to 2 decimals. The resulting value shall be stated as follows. 0.50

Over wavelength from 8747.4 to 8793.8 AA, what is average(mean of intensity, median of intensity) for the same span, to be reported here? 7.23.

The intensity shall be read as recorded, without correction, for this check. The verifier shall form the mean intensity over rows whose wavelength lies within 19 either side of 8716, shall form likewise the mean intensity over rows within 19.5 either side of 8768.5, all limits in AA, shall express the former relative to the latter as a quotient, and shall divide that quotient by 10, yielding 0.100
